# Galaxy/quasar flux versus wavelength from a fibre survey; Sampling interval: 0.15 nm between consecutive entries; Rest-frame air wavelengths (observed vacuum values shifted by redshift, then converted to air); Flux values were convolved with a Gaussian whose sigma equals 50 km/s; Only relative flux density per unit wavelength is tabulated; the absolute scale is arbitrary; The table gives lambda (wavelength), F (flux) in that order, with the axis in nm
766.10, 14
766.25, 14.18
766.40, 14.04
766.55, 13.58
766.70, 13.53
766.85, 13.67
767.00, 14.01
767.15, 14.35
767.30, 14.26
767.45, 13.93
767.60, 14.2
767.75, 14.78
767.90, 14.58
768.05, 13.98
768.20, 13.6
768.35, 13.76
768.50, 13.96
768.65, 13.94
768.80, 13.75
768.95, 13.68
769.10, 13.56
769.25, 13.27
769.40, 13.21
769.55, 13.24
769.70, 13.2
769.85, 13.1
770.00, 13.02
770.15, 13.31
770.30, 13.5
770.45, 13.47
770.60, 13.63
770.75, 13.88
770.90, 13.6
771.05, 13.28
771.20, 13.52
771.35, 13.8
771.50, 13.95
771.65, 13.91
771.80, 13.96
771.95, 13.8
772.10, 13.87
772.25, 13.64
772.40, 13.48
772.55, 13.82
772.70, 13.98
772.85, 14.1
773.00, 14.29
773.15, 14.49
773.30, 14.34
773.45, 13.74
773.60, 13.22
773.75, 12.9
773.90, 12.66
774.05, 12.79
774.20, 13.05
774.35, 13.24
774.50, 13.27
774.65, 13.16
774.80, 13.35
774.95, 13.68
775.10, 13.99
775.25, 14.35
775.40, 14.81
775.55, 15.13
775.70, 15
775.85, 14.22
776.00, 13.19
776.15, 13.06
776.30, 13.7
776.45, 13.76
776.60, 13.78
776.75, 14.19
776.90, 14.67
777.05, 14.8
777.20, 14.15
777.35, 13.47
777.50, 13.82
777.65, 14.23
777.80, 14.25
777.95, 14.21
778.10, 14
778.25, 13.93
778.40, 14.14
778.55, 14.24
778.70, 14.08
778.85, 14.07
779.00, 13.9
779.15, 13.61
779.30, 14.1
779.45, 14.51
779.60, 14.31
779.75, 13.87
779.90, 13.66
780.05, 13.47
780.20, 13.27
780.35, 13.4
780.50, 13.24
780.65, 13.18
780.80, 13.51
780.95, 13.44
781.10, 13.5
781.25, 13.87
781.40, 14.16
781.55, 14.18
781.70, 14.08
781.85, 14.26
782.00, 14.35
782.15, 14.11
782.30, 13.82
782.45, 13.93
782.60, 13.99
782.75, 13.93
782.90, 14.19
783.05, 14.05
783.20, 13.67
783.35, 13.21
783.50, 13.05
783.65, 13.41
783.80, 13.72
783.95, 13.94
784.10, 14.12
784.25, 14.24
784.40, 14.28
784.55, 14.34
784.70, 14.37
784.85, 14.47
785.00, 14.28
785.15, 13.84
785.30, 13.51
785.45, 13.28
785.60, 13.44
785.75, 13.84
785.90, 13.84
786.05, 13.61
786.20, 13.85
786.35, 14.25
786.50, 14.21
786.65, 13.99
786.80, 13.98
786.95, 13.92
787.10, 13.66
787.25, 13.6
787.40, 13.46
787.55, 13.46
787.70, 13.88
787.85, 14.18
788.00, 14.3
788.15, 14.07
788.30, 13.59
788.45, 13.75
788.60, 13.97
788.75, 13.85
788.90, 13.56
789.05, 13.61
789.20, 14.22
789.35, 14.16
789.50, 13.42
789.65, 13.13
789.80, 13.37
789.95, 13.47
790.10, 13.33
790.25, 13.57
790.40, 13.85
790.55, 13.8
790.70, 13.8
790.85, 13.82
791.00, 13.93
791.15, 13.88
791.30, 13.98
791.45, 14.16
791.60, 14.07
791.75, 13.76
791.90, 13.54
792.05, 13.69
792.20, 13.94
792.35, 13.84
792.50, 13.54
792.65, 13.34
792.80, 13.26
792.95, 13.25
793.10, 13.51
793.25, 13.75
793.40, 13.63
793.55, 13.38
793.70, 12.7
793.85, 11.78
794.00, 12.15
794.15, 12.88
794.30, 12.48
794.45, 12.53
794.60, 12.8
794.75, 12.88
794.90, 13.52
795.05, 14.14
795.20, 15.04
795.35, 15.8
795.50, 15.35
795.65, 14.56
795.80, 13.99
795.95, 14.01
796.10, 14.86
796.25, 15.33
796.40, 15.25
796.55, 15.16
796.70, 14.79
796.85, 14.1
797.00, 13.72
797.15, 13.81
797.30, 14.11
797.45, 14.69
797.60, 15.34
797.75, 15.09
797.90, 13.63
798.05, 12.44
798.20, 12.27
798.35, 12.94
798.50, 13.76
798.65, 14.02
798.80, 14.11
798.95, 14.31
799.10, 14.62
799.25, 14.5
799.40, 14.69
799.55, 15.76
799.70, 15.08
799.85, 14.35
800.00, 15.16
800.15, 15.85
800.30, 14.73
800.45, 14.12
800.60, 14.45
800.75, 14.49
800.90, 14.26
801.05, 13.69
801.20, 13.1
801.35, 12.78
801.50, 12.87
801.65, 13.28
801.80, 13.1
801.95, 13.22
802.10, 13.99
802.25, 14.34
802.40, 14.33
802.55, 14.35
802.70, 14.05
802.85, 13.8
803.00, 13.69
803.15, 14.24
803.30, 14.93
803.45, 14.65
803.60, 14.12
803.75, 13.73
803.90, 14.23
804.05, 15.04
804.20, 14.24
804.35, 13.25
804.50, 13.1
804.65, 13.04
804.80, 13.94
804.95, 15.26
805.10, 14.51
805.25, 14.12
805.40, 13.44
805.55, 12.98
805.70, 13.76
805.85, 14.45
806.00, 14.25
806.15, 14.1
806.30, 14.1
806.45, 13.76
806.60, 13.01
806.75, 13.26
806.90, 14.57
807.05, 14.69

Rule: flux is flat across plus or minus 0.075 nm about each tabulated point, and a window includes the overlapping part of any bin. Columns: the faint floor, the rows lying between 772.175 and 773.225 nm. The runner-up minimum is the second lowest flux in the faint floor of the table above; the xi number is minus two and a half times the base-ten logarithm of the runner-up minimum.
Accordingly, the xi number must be -2.84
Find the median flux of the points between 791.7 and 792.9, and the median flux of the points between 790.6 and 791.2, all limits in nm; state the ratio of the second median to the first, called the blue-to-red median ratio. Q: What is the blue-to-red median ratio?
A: 1.02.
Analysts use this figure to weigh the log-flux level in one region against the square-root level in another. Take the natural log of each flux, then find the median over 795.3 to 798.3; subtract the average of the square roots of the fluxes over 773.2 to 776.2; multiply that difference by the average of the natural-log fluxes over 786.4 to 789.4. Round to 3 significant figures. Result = -2.66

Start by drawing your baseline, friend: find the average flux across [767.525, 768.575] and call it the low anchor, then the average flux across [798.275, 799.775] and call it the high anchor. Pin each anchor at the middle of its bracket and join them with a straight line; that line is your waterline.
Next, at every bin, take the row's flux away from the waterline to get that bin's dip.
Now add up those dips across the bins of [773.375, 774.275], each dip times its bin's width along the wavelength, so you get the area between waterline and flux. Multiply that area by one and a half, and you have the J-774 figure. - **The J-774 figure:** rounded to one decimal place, 1.5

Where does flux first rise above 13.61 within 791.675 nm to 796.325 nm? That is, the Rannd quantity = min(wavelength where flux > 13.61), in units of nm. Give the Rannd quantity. 791.75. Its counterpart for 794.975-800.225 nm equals 795.05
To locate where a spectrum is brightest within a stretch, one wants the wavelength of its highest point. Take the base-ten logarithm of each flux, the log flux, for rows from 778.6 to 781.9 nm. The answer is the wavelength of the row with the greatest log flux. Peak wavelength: 779.45 nm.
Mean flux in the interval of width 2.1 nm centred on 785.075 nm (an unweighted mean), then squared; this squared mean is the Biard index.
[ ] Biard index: 195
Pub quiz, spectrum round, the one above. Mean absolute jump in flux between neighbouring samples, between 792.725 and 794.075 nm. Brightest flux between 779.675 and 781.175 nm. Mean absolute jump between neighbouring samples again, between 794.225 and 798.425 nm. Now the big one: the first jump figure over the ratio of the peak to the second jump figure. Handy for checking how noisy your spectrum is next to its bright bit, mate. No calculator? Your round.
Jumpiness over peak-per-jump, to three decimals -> 0.013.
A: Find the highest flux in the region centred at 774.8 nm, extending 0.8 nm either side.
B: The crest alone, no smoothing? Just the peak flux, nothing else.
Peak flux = 15.13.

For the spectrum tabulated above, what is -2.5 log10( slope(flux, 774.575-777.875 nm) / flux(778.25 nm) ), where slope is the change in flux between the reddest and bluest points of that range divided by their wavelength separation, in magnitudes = 4.0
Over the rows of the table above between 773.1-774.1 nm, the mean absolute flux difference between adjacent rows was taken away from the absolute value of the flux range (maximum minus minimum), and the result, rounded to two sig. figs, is 1.5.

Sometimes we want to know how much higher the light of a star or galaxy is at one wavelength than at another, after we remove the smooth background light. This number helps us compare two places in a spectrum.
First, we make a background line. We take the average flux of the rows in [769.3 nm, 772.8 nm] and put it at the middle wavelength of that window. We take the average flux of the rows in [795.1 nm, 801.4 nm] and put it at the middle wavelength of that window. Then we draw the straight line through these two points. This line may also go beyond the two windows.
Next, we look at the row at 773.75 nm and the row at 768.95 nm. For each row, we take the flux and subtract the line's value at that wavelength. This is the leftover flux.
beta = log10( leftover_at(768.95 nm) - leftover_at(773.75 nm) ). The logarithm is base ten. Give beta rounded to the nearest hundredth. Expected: -0.03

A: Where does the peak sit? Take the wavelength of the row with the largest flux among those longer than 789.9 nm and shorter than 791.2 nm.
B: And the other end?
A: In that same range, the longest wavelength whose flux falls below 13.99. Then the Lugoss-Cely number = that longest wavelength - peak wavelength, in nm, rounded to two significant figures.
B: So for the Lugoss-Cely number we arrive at 0.15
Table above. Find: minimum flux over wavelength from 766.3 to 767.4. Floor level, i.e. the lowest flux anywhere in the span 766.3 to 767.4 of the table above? 13.53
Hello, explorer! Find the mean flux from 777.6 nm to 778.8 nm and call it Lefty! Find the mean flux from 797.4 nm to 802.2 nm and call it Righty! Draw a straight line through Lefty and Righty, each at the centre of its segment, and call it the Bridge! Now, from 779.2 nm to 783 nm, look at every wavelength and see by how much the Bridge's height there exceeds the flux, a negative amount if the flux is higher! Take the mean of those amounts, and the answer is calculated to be 0.27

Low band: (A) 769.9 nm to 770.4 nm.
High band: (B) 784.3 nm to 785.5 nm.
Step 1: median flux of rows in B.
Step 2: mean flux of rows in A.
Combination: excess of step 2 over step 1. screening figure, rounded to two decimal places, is -1.00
